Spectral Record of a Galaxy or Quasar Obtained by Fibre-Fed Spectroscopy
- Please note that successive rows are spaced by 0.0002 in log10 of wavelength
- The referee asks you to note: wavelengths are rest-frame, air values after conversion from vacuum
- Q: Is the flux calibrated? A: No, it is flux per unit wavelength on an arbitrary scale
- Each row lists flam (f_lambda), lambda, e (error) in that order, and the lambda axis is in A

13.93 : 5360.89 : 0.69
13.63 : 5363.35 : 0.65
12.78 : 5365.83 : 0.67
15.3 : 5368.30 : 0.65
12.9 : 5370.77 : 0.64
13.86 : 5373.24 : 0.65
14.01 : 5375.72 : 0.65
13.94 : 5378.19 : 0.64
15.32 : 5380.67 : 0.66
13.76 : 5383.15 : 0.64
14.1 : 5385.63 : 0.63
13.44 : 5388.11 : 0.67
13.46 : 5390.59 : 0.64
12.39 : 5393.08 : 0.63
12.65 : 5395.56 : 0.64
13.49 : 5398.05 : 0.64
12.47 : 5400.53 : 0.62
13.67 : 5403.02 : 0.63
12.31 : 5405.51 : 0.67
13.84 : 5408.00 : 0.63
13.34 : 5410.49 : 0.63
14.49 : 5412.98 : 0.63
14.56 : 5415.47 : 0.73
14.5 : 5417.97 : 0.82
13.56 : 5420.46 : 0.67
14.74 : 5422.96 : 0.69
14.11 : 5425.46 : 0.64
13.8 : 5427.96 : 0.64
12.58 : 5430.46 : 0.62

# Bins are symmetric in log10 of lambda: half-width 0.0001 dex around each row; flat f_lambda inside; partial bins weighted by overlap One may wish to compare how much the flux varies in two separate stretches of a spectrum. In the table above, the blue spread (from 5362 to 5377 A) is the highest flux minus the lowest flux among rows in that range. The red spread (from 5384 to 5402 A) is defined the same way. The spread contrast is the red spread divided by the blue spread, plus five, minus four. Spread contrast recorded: 1.68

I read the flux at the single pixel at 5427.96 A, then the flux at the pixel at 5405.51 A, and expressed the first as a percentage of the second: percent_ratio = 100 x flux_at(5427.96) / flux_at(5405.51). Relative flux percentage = 112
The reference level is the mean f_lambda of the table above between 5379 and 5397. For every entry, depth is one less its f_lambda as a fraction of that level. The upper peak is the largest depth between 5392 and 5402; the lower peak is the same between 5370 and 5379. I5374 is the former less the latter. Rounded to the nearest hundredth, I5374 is 0.04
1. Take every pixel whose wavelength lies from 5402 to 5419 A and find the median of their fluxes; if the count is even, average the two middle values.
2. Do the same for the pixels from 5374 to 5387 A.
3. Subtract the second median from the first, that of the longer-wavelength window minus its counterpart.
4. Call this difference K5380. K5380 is -0.17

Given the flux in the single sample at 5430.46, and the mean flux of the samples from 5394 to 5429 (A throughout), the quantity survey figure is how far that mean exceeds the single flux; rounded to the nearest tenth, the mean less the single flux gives 1.1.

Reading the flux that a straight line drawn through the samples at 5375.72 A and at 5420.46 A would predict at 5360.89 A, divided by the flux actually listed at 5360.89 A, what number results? 1.02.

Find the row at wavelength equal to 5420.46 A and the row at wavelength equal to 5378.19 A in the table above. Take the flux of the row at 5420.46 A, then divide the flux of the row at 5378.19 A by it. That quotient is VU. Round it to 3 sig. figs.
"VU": 1.03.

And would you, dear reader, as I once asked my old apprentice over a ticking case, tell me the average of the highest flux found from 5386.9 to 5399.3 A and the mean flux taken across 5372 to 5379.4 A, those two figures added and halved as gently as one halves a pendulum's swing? 13.7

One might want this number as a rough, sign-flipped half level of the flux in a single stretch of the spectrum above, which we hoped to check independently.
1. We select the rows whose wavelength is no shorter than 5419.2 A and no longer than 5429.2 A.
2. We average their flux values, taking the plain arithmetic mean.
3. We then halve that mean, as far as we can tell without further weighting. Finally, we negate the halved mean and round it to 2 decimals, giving -7.03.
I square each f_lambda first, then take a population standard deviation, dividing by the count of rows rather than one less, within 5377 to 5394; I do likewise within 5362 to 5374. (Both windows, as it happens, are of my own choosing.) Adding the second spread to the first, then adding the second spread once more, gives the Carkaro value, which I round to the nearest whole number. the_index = 73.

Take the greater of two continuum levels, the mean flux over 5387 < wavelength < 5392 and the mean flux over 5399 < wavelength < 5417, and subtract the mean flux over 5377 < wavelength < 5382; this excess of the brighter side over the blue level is -1.1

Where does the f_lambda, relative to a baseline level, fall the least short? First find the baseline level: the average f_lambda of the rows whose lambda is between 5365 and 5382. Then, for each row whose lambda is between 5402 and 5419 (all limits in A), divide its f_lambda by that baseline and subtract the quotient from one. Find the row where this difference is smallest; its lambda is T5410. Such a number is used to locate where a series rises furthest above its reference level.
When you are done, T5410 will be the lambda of 5415.47 A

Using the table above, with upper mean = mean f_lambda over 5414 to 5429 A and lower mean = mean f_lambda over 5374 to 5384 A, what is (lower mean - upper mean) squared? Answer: 0.00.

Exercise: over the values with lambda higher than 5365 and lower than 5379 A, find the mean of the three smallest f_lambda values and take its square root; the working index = 3.63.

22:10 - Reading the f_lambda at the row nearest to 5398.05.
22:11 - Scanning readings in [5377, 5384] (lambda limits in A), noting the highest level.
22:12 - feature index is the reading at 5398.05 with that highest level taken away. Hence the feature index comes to -1.8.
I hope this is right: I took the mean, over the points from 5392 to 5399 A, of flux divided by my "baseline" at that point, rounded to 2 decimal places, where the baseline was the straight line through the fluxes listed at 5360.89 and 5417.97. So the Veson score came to 0.90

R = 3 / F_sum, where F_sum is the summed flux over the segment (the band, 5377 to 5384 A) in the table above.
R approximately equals 0.0697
